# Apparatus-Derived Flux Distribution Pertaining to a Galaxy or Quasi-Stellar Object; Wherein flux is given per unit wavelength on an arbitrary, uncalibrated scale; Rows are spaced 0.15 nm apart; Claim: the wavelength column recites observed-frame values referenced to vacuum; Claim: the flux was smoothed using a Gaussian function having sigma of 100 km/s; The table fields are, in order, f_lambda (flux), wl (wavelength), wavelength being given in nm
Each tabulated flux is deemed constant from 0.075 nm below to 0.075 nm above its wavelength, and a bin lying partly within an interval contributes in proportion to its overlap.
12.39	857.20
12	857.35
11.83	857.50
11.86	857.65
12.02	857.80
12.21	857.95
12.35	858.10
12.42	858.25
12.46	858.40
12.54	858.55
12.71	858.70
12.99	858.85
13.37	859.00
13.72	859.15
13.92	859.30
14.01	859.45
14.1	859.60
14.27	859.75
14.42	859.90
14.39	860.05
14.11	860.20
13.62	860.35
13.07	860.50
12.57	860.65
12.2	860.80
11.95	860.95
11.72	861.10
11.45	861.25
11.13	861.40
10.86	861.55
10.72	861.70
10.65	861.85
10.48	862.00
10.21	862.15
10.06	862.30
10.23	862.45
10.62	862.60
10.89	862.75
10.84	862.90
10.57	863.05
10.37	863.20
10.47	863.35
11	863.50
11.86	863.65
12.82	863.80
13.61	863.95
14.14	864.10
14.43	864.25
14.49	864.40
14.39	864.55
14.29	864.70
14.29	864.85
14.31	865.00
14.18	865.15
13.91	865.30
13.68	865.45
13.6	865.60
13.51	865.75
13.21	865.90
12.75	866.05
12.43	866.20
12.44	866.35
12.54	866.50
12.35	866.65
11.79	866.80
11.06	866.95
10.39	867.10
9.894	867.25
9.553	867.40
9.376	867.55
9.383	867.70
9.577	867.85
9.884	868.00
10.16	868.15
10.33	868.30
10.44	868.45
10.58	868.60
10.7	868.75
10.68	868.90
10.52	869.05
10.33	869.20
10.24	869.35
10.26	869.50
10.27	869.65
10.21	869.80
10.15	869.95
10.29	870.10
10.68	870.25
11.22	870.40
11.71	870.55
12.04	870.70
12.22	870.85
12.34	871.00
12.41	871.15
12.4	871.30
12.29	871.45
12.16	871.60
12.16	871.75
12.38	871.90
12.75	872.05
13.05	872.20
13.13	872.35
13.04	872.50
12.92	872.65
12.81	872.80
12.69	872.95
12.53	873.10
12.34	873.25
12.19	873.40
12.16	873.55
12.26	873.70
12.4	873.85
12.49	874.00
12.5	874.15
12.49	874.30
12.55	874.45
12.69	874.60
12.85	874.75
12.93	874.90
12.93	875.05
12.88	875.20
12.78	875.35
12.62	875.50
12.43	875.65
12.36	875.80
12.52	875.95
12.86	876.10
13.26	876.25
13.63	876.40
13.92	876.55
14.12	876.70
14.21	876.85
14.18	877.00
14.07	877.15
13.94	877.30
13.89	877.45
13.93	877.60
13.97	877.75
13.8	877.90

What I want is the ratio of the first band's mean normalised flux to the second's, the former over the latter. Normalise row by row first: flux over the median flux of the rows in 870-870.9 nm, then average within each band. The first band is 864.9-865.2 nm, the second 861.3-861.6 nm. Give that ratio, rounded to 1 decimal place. 1.3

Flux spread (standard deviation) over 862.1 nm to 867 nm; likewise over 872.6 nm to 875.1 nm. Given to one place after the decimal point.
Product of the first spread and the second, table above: 0.4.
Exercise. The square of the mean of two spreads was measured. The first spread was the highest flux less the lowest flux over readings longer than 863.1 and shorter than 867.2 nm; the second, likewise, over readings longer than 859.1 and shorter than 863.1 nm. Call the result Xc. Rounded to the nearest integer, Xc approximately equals 18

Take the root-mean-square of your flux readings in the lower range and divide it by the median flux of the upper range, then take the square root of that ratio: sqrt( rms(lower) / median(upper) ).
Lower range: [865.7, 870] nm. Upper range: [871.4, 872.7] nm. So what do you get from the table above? 0.93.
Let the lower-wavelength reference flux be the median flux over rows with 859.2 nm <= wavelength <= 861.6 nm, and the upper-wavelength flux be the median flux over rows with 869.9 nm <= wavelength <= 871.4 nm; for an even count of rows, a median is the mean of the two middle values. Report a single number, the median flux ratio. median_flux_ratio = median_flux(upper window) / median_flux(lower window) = 0.89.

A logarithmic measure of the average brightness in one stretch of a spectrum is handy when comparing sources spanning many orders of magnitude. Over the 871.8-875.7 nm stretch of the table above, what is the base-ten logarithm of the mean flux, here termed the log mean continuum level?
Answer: 1.10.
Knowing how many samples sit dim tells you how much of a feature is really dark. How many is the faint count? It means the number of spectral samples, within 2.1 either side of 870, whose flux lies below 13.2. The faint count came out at 28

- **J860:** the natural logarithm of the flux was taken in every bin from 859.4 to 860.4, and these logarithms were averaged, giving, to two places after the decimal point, 2.65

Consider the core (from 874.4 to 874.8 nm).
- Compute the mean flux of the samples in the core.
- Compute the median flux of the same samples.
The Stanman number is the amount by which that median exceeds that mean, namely -0.01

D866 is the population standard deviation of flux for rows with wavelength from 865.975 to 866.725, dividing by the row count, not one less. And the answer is 0.138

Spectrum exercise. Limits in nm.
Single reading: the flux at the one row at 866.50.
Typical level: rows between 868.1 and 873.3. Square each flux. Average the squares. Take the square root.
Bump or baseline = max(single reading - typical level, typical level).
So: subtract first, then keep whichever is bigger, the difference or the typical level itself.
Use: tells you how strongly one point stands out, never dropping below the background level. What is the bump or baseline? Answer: 11.6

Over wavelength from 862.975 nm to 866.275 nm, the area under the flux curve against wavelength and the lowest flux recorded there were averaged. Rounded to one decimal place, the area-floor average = 26.8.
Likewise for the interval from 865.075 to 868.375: 23.9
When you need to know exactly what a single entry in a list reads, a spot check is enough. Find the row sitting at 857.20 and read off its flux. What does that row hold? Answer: 12.39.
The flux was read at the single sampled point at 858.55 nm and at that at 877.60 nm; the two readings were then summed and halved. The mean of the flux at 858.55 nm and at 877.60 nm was 13.2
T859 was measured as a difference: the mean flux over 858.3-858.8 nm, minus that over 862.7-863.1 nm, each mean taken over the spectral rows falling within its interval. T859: 1.8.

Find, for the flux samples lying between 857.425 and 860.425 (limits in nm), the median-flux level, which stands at 13.2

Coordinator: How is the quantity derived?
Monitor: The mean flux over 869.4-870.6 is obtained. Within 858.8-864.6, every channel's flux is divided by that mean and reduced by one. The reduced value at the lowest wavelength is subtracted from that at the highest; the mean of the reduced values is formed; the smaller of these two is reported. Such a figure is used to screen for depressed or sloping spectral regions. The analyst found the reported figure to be 0.13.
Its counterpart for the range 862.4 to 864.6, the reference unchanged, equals 0.14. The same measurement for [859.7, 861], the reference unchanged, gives -0.22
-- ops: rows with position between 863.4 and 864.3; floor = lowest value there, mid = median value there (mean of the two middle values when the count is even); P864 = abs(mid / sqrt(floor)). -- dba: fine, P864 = 4.0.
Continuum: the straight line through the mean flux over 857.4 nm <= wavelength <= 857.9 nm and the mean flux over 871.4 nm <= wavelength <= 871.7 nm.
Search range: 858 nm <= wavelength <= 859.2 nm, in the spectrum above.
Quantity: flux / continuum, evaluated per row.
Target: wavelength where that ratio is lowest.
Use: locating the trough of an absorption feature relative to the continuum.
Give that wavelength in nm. 858.10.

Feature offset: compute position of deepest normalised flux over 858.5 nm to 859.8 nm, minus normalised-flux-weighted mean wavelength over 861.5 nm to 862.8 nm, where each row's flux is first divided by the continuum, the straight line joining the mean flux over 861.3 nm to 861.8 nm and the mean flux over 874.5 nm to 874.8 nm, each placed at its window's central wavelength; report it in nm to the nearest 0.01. -3.60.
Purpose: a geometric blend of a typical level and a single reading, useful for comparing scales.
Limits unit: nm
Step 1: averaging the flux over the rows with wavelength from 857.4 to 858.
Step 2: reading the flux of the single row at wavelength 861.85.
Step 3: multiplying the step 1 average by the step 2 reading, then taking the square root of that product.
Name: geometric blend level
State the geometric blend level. 11.3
